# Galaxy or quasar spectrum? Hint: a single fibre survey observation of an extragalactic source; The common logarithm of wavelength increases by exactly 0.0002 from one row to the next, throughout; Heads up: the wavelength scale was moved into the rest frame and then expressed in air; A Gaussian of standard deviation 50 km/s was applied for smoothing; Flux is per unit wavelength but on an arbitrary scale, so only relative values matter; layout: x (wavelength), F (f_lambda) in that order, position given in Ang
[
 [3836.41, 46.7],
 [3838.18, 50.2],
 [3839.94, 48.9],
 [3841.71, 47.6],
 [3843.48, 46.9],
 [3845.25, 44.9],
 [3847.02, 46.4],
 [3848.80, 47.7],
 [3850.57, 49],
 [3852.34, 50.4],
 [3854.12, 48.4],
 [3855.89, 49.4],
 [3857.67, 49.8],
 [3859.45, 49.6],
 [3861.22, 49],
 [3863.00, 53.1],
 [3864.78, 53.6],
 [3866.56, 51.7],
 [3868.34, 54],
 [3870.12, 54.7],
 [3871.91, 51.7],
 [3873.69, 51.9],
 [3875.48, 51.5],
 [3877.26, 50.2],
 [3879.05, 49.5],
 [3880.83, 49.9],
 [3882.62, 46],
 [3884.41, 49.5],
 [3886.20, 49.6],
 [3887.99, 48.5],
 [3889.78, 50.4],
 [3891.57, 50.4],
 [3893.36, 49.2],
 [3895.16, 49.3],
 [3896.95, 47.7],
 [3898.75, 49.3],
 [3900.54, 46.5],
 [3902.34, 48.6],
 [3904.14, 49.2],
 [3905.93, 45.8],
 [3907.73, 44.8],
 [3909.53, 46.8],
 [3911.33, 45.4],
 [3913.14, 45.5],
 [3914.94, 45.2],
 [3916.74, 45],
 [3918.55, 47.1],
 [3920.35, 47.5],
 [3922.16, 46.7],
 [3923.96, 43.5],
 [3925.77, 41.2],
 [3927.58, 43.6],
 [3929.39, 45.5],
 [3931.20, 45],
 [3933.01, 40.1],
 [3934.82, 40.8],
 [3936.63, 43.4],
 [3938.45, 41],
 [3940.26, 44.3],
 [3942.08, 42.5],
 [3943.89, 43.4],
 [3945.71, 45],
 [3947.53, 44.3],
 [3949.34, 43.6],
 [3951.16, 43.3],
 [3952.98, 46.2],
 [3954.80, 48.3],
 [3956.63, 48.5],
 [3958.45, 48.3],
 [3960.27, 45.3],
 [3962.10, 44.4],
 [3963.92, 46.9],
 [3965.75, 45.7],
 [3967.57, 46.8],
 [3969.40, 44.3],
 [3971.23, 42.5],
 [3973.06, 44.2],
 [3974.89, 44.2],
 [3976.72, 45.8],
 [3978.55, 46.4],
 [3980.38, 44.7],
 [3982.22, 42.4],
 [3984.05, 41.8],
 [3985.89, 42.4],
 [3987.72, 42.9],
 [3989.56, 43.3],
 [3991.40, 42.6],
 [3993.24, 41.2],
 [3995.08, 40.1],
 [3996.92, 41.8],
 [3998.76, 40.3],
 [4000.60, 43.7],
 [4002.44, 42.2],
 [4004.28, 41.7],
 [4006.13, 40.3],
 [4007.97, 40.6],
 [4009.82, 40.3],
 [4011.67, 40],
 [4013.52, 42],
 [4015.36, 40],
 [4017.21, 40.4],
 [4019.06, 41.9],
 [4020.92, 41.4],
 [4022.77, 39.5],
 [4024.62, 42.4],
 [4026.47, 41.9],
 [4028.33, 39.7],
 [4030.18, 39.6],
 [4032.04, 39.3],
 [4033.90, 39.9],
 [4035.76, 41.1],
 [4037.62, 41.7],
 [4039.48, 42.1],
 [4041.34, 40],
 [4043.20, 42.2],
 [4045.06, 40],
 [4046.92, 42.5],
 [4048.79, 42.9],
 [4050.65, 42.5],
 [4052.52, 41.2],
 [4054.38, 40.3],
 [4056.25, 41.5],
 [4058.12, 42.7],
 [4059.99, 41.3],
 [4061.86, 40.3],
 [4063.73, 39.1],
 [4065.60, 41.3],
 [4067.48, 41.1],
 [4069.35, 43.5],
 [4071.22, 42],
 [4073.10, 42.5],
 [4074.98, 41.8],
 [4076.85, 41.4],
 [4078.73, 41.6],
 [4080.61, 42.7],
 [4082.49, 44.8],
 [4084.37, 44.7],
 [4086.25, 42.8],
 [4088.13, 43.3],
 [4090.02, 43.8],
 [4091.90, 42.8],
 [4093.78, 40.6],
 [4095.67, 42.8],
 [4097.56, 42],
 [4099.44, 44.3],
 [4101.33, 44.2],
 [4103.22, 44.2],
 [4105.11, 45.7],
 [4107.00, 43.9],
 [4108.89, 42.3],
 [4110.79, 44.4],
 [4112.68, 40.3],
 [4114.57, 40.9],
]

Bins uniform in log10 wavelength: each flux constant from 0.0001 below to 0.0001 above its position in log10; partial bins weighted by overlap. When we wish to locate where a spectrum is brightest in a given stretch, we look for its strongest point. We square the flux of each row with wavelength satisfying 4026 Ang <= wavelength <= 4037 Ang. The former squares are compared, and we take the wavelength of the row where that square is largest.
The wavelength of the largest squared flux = 4026.47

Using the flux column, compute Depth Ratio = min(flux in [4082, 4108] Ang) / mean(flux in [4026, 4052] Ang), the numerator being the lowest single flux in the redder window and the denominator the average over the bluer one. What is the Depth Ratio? 0.988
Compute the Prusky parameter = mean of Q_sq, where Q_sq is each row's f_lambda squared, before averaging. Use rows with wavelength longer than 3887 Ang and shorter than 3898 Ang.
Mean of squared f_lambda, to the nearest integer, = 2426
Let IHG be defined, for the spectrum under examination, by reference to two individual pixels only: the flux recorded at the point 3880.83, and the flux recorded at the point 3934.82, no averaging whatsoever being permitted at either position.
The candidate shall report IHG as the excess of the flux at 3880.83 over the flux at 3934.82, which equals 9.1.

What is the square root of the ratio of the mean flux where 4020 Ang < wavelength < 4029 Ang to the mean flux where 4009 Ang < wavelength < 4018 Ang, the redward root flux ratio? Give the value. 1.01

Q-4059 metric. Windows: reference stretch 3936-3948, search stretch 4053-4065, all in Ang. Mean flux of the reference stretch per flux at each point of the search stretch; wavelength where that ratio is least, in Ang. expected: 4058.12 Ang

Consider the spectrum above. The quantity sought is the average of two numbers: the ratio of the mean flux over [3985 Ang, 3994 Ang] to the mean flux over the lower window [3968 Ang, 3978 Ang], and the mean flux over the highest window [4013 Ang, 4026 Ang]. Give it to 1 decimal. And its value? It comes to 21.0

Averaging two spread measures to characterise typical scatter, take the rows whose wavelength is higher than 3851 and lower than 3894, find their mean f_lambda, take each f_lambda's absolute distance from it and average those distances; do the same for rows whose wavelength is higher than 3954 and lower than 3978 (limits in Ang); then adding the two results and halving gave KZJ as 1.52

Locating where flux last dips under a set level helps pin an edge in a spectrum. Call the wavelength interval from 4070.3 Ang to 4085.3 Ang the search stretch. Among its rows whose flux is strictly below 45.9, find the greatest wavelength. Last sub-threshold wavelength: 4084.37 Ang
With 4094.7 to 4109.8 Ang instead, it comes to 4108.89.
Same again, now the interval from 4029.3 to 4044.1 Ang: 4043.20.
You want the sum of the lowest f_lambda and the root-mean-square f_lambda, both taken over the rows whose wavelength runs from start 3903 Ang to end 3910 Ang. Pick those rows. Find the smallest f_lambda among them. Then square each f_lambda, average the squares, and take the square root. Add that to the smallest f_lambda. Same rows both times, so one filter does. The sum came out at 91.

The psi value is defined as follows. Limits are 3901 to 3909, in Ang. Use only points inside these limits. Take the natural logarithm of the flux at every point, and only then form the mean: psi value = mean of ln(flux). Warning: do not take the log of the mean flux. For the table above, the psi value 3.85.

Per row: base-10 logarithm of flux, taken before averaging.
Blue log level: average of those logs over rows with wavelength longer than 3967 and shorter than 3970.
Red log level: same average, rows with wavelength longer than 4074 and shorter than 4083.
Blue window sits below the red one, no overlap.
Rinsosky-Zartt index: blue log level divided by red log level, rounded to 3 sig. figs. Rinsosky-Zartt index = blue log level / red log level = 1.02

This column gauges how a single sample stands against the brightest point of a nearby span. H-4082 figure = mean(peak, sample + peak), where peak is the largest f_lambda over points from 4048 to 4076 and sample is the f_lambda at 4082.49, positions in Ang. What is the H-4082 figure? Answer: 66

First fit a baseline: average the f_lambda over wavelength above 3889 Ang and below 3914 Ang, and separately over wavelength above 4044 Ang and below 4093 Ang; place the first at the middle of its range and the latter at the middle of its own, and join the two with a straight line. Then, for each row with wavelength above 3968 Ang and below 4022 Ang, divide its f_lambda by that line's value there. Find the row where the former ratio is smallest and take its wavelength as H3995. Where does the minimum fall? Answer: 3995.08 Ang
